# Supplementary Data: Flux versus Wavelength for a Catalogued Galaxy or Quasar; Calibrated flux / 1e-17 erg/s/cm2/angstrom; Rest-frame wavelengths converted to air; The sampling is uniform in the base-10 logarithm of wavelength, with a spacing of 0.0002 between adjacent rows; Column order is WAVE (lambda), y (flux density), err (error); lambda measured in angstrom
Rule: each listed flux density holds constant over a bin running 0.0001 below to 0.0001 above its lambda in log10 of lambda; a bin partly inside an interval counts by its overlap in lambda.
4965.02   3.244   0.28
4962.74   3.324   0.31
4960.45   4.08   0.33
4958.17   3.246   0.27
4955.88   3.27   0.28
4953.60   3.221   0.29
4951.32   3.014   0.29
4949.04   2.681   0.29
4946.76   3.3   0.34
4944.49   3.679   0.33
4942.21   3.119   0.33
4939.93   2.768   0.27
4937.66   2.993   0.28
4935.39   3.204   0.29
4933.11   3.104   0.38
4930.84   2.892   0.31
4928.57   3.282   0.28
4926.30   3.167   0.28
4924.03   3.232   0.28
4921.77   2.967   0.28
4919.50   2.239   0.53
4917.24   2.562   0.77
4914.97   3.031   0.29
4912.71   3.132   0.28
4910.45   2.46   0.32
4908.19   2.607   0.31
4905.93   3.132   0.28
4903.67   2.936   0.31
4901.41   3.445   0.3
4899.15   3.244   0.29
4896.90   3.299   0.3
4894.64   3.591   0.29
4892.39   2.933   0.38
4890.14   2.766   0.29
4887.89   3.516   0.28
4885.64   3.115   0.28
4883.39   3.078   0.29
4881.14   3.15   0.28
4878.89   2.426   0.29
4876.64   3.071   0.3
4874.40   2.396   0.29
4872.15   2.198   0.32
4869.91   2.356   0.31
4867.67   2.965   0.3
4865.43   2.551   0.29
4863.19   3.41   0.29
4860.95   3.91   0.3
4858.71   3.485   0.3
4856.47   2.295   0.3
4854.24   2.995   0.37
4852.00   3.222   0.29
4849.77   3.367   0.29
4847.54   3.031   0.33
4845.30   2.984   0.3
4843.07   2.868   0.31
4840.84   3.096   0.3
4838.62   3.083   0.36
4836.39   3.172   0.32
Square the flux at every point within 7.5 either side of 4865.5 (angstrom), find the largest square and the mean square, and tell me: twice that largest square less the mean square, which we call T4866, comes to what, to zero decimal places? 21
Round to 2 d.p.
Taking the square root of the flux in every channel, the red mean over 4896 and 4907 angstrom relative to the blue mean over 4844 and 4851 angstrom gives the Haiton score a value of 1.01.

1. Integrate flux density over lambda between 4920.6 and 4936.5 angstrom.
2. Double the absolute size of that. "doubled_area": 99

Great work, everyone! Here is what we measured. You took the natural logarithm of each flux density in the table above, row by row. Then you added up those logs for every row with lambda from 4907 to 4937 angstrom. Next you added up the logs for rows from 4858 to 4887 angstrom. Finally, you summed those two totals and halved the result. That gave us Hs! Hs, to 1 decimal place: 13.8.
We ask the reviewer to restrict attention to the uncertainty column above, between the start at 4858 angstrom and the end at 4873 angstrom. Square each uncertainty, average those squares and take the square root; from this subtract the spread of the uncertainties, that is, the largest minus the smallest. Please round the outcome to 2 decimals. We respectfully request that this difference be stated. 0.27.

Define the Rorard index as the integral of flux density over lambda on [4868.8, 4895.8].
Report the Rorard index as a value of 78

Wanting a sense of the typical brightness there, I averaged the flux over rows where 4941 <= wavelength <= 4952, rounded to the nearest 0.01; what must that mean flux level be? 3.16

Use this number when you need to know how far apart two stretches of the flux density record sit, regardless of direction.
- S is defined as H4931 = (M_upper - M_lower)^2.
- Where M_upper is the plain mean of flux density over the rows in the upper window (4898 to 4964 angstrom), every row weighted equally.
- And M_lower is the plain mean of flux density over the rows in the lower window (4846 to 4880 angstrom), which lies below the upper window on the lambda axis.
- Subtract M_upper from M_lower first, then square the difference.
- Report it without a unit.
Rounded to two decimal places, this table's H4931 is 0.03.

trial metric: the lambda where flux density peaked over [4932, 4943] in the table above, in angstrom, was 4935.39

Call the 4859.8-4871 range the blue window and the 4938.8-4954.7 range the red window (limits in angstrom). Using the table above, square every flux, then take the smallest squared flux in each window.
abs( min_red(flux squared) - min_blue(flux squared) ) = 1.64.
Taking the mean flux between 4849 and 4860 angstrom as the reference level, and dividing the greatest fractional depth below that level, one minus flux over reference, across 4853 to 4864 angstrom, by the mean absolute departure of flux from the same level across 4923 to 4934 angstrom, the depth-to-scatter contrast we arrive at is 1.88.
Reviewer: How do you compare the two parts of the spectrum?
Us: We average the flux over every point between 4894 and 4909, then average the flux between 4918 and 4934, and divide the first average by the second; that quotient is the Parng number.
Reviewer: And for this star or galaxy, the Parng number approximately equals 1.07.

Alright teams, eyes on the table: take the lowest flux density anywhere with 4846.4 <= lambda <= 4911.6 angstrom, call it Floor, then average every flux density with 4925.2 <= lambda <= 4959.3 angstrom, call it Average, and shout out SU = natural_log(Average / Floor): 0.35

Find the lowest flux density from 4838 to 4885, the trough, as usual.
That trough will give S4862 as 2.198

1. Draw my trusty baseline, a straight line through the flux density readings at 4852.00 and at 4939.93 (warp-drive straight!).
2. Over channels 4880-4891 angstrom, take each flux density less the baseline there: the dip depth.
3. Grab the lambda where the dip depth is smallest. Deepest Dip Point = 4890.14 angstrom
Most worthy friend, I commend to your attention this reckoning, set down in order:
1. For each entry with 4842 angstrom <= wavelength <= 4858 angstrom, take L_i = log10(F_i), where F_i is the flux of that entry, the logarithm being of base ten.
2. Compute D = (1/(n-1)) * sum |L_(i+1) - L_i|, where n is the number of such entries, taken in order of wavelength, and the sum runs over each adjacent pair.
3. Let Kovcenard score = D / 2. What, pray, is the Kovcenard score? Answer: 0.020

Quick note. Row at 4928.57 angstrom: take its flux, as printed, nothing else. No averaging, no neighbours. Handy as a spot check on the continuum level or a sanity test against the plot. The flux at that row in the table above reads 3.282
